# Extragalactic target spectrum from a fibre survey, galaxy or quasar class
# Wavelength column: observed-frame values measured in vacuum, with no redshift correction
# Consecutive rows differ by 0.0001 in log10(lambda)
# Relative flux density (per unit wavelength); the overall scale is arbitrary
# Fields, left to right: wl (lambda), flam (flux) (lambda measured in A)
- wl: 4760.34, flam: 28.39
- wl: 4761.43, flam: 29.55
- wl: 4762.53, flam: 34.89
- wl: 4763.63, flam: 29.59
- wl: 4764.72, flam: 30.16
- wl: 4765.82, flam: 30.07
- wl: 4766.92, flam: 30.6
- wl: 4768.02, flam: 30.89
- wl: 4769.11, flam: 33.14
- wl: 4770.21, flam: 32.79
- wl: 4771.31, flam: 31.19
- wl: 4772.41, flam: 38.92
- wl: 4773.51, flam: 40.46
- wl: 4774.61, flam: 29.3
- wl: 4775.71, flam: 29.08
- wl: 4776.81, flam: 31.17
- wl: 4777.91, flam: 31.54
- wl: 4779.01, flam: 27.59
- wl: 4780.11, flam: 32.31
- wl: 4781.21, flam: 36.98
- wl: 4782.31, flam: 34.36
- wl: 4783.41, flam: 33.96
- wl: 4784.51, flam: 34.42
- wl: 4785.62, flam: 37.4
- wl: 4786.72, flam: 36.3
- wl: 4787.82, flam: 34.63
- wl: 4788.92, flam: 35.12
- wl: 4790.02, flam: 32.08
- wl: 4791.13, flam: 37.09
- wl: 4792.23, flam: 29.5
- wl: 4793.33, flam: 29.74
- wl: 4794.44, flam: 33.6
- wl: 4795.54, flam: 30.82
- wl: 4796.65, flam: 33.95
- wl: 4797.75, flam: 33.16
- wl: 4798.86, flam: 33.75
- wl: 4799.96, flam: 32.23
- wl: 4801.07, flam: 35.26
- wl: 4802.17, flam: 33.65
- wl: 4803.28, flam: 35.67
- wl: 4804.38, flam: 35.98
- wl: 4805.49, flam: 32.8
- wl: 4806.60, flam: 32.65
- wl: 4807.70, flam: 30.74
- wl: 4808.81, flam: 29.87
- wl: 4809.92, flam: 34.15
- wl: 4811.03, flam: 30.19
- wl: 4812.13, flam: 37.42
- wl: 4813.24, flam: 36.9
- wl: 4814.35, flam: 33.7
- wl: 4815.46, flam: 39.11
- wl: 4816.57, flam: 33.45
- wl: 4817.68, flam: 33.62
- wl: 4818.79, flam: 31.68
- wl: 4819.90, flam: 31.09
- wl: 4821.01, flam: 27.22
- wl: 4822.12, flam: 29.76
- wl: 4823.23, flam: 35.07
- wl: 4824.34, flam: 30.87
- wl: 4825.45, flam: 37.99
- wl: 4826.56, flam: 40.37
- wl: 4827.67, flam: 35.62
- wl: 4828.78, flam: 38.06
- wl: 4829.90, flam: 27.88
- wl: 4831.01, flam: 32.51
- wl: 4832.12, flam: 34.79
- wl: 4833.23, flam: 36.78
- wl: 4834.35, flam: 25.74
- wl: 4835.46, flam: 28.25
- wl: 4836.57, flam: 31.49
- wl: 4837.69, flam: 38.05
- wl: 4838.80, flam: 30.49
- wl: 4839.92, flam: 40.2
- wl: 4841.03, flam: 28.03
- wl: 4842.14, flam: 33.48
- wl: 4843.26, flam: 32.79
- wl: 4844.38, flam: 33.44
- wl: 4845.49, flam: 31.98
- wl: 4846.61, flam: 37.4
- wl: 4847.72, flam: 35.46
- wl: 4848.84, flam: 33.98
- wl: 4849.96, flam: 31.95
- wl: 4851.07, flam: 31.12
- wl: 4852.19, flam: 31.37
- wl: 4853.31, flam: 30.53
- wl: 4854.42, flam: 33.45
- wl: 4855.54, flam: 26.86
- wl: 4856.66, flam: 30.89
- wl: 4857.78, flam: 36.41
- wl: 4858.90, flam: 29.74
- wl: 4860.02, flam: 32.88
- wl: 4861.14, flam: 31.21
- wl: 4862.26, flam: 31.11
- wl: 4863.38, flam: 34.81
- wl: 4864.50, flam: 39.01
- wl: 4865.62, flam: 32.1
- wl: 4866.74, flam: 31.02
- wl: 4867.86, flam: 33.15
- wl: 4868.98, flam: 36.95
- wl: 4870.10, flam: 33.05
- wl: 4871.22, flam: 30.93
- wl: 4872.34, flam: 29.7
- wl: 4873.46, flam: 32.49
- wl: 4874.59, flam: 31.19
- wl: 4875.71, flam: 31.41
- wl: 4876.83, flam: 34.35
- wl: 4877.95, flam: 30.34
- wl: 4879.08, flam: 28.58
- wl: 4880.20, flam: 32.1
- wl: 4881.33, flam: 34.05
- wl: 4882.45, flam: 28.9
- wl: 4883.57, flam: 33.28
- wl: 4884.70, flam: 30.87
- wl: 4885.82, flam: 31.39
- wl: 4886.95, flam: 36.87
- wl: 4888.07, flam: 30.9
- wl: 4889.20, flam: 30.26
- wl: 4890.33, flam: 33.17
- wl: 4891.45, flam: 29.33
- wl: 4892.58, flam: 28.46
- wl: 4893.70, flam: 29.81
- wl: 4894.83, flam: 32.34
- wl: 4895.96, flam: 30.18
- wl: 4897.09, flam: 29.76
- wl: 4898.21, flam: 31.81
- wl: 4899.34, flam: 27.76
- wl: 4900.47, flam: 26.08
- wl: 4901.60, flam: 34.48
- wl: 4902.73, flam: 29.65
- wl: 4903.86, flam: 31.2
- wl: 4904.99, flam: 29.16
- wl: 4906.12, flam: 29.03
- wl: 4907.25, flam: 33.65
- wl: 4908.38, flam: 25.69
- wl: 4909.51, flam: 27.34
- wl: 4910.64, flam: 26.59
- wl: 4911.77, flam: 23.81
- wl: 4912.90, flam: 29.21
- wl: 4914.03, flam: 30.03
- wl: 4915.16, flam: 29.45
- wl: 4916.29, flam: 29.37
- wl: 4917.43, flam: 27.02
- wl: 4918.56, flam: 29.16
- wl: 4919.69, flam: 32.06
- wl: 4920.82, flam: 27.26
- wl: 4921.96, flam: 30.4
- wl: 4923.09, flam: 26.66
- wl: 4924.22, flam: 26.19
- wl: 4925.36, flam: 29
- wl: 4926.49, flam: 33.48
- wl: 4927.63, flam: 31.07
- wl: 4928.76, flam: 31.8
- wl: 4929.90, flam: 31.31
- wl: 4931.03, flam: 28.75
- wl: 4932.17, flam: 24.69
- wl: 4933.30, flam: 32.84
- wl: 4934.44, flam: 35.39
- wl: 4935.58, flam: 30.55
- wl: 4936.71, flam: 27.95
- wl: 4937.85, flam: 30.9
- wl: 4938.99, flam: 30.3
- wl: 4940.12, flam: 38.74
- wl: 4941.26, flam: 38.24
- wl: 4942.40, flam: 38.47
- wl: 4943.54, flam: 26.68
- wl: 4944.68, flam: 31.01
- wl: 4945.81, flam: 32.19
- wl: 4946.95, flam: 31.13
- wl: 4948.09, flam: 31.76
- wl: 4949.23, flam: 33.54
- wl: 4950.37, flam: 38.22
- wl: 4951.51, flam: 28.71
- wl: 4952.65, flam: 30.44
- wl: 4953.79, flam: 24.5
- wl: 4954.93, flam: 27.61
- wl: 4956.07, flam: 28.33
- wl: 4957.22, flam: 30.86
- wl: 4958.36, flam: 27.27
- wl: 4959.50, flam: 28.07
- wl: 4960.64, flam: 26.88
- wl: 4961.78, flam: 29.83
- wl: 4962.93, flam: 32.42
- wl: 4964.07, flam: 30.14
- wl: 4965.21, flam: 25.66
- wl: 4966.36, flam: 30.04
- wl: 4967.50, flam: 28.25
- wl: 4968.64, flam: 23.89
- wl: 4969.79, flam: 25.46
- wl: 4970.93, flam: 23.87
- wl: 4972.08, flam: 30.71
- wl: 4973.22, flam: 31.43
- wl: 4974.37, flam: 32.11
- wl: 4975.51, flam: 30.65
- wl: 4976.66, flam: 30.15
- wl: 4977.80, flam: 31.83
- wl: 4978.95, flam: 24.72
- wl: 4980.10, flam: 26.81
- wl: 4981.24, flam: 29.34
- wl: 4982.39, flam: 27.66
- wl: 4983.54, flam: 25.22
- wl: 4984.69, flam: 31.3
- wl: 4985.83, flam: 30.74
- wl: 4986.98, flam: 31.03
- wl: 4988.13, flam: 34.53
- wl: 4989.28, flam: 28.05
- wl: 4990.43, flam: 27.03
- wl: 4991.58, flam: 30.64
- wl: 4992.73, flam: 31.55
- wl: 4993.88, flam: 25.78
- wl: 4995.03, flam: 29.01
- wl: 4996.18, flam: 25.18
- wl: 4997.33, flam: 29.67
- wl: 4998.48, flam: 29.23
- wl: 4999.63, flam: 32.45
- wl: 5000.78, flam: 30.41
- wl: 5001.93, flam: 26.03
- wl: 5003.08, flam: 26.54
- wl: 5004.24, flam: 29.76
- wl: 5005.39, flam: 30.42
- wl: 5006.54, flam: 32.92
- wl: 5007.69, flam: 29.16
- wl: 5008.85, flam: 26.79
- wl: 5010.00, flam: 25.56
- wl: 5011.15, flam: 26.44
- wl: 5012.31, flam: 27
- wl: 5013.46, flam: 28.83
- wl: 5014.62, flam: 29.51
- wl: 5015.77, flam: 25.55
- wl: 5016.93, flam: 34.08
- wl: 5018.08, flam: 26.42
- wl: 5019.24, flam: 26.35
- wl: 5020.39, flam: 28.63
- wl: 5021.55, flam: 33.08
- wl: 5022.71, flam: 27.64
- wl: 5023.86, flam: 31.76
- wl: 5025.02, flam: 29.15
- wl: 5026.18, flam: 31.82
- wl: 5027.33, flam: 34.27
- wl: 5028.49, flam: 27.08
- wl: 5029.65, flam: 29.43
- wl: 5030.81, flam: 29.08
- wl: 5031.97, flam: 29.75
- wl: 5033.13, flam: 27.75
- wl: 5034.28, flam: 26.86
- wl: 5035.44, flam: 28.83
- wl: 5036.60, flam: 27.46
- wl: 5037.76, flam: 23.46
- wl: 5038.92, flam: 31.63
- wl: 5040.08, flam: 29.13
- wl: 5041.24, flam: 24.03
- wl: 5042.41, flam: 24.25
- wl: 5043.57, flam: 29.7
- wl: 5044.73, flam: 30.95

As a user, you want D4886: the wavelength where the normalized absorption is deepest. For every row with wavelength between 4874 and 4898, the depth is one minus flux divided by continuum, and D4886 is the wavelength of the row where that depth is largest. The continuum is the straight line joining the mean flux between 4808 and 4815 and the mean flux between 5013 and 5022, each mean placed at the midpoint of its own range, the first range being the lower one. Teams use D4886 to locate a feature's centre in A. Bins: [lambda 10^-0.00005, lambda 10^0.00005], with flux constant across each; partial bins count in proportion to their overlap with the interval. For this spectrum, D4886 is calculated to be 4879.08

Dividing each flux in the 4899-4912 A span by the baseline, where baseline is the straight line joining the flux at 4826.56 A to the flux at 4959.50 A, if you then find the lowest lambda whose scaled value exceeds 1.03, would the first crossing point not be 4901.60 A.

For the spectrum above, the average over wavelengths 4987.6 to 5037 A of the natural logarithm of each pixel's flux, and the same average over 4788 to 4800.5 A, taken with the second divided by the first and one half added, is 1.54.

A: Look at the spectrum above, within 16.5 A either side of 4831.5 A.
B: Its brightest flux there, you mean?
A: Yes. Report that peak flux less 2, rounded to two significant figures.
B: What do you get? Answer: 38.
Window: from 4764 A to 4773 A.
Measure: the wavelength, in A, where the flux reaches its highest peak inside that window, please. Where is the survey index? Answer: 4772.41 A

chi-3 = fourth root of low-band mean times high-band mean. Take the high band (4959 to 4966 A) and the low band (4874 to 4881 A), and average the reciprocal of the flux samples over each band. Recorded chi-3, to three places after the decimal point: 0.183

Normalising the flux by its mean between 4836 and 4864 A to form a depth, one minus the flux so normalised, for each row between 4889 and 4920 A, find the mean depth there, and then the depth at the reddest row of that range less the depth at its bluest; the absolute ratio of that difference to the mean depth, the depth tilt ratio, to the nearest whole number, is 1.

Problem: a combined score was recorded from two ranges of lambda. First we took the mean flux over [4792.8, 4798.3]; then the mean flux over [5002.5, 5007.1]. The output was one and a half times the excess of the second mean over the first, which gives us -3.5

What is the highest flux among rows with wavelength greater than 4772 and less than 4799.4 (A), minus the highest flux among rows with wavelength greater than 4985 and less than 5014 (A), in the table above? 5.9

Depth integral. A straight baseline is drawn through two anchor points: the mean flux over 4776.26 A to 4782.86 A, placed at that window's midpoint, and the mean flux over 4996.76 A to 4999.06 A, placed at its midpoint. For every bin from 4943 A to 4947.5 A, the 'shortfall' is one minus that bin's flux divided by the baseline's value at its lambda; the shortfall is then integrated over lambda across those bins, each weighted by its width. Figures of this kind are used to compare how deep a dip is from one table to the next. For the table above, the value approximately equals -0.02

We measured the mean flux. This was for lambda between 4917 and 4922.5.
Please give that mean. 29.2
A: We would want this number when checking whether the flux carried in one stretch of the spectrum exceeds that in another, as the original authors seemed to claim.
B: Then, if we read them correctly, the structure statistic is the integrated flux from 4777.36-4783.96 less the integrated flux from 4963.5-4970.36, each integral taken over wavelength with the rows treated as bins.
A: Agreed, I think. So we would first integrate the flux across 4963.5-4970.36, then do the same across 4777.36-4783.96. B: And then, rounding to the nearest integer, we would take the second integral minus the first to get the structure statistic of 30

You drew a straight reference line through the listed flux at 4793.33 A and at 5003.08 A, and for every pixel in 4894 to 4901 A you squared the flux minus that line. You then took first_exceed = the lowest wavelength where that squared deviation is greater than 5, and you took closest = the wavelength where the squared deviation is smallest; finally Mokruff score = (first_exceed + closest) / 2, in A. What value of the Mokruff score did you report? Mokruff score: 4897.1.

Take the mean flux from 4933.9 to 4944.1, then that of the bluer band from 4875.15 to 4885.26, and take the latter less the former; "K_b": -1.5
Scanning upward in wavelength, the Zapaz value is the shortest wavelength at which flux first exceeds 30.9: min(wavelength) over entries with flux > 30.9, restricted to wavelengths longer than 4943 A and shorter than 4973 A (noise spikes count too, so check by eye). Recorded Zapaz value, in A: 4944.68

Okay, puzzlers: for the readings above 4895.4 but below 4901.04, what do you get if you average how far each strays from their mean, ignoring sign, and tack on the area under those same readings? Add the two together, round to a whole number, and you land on 166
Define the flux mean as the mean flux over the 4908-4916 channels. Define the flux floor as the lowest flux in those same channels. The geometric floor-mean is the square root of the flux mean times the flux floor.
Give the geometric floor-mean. 25.6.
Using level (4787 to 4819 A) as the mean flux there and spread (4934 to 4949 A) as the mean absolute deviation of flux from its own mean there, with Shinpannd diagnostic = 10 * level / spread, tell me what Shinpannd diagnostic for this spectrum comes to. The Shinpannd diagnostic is 106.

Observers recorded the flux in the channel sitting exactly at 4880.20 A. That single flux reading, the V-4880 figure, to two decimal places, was 32.10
